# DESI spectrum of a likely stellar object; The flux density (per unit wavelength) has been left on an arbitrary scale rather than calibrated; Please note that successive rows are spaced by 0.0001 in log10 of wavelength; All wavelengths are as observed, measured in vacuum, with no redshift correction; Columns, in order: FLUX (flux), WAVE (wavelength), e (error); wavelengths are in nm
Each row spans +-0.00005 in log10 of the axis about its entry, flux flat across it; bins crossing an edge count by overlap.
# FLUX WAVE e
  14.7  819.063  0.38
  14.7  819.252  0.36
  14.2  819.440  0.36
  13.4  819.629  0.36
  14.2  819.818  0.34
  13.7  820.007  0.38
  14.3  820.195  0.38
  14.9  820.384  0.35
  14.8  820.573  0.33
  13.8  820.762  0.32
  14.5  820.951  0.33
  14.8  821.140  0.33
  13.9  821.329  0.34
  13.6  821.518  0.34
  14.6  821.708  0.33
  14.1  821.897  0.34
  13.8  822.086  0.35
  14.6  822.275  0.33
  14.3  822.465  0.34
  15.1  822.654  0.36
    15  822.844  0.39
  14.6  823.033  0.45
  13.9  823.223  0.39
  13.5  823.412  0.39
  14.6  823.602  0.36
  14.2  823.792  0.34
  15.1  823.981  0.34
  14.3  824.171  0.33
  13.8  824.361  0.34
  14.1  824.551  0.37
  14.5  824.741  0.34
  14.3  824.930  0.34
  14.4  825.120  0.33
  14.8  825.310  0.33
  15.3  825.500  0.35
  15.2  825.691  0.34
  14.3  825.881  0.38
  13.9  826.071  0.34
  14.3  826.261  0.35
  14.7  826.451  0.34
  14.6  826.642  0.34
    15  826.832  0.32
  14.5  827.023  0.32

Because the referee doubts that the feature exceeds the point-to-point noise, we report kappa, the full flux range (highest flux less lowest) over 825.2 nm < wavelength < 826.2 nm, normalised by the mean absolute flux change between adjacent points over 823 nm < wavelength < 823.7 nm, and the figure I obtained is 1.91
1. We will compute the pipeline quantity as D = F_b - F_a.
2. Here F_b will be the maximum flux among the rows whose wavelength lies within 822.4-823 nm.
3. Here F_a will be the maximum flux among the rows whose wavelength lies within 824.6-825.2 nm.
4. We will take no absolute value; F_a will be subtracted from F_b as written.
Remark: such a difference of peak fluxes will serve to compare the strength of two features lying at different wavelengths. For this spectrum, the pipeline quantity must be 0.60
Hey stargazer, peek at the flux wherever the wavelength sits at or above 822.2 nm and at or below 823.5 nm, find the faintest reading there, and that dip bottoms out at 13.5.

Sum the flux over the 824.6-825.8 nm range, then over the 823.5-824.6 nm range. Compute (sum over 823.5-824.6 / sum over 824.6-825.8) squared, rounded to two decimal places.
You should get 0.95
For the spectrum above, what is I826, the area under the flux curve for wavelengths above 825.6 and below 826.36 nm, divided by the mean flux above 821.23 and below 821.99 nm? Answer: 0.781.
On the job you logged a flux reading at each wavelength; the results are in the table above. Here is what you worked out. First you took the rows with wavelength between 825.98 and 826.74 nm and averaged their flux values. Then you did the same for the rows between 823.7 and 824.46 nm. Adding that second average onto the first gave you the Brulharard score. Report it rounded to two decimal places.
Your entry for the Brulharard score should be 28.73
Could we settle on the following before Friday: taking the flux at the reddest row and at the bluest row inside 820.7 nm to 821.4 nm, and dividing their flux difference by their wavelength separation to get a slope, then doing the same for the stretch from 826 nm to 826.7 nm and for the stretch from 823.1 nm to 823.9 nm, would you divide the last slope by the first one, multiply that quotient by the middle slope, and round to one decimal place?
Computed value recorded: 3.7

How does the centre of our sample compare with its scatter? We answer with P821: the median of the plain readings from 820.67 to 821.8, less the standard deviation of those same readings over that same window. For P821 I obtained 13.7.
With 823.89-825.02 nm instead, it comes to 13.9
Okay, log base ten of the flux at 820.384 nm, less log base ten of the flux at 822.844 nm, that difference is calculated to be -0.003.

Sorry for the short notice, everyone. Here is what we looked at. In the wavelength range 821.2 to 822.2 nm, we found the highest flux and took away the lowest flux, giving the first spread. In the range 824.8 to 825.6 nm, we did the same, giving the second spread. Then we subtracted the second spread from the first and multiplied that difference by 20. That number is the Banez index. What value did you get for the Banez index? 0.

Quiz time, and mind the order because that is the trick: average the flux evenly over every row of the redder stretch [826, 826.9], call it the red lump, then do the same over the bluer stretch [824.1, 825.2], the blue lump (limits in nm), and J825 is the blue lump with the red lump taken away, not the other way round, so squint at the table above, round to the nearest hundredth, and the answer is -0.27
